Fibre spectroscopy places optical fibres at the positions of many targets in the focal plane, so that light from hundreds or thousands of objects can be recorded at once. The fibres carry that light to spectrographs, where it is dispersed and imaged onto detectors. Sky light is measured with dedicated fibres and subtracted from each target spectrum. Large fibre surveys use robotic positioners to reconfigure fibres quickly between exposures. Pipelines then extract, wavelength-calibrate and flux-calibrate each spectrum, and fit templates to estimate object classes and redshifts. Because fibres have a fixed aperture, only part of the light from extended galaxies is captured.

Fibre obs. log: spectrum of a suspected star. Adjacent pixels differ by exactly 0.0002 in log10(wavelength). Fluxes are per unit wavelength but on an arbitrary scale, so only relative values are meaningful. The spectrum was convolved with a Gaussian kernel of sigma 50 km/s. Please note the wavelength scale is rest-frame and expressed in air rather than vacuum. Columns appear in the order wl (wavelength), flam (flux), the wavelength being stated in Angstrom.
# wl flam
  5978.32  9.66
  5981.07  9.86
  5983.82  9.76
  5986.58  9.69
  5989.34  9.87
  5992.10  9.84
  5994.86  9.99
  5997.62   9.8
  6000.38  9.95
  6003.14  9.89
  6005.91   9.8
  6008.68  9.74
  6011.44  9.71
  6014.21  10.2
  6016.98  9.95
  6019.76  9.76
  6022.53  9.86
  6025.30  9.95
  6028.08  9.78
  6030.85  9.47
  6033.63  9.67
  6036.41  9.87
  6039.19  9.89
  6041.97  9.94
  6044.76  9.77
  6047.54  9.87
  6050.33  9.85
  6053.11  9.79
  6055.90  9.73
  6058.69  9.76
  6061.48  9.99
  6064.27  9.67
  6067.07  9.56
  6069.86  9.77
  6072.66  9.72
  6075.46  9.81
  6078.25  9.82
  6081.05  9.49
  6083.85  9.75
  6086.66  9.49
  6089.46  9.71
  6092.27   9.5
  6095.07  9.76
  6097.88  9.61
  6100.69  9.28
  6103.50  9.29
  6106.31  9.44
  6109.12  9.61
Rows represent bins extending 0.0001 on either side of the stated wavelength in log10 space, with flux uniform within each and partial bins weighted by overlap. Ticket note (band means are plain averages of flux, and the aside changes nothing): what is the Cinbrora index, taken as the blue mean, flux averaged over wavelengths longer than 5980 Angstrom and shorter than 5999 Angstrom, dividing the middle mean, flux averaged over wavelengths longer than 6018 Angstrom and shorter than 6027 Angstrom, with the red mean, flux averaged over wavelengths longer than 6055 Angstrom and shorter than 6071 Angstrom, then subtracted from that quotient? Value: -8.74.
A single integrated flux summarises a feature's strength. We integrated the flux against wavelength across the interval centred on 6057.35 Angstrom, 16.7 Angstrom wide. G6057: 164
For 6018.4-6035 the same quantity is 162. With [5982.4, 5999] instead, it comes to 163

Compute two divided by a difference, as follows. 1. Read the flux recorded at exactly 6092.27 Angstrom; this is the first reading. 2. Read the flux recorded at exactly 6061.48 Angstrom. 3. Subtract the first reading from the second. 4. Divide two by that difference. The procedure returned 4.1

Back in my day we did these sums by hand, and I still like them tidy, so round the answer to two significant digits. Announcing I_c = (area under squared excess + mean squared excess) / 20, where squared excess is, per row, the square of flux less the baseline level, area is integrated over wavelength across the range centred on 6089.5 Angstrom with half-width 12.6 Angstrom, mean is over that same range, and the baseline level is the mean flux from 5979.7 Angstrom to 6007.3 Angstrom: 0.11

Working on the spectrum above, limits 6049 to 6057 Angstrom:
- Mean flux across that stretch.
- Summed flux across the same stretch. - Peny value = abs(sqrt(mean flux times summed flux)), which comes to 17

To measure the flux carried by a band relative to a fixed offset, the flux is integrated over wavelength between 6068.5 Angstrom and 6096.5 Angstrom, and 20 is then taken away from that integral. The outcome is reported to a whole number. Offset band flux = 251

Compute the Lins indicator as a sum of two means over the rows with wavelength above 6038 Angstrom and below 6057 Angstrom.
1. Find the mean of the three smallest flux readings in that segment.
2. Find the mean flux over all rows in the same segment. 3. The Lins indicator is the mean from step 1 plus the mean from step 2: 19.60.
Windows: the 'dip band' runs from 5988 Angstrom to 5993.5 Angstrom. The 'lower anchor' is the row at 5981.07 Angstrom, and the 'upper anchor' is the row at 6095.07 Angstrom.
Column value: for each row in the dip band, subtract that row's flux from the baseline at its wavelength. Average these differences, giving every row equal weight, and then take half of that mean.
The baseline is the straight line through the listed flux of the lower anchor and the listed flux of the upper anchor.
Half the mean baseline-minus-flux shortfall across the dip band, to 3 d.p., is -0.002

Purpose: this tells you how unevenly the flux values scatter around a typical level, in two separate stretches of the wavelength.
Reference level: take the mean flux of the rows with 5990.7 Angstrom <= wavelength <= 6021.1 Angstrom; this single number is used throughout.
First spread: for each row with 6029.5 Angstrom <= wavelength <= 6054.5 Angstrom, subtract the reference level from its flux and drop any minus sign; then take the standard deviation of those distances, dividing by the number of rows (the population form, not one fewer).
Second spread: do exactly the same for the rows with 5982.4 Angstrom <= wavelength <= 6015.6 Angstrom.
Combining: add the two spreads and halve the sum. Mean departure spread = 0.104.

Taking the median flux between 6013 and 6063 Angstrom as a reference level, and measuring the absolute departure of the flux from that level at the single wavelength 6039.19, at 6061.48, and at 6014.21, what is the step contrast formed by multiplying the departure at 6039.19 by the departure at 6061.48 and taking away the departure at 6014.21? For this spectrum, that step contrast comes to -0.34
